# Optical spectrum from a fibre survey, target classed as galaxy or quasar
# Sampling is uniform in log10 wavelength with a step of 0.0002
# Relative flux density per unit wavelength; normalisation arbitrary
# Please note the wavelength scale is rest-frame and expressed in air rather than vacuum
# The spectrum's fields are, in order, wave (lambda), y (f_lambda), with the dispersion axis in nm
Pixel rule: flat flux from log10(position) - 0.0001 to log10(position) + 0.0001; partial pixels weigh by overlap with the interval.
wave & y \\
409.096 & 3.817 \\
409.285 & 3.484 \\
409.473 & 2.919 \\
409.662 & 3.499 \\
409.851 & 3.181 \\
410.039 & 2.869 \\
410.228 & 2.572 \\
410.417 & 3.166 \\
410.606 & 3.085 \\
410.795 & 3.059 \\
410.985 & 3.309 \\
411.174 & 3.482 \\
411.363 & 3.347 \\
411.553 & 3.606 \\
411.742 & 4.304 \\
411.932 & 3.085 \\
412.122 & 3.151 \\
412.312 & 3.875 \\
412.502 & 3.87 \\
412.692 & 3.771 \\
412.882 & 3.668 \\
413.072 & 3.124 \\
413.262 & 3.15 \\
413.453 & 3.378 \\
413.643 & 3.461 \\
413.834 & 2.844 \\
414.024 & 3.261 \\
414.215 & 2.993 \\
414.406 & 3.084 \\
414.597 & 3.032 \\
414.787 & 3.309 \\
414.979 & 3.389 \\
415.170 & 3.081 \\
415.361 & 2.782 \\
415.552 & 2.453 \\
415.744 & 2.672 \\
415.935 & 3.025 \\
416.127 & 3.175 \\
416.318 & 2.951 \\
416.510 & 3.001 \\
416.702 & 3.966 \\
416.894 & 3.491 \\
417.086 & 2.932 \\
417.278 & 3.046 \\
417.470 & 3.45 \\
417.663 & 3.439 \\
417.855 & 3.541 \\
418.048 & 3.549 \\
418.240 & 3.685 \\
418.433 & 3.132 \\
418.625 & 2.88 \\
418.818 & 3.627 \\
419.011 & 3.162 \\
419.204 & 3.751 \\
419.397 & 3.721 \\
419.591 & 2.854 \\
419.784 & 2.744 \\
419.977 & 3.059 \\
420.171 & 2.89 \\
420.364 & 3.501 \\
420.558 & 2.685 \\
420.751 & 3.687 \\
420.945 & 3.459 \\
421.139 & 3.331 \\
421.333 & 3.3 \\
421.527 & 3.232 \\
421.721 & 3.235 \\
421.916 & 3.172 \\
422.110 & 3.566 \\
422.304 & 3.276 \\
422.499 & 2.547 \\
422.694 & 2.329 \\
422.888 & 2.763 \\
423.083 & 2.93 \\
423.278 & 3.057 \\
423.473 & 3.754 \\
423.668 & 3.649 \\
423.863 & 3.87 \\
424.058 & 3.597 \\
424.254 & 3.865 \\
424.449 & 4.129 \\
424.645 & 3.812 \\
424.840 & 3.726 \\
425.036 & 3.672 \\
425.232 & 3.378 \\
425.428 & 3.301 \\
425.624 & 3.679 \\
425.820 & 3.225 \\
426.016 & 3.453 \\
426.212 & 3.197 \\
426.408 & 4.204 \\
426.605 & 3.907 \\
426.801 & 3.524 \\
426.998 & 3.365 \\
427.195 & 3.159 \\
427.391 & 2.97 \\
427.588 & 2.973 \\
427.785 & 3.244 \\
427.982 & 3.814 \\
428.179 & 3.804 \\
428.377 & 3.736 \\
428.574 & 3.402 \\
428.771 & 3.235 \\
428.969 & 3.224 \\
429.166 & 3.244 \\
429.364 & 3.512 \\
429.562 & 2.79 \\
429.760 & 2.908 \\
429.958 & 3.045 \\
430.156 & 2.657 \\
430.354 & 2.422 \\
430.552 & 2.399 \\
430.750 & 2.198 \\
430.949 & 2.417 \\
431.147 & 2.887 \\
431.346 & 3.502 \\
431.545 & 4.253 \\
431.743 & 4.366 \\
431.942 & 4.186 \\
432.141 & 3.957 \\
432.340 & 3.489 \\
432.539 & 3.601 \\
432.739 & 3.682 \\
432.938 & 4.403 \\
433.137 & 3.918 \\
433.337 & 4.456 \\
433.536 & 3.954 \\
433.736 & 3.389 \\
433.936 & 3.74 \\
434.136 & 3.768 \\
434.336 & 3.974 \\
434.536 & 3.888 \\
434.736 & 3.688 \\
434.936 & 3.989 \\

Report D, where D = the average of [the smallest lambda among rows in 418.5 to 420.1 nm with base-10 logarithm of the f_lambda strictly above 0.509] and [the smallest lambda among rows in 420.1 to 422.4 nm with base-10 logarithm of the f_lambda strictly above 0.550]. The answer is 419.78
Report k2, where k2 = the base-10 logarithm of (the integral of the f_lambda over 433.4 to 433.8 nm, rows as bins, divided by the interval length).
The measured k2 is 0.58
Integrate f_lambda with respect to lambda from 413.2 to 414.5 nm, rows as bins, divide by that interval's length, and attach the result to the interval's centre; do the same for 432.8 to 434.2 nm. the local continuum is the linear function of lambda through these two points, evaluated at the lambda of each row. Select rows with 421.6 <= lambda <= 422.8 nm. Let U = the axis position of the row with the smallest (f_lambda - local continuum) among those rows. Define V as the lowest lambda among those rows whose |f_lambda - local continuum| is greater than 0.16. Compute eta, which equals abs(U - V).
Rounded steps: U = 422.694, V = 421.721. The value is 0.97 nm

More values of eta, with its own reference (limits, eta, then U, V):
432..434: 1.40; 433.736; 432.340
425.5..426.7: 0.39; 426.212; 425.820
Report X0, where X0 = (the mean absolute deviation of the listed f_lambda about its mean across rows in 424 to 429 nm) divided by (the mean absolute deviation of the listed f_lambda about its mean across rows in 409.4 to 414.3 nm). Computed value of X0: 0.95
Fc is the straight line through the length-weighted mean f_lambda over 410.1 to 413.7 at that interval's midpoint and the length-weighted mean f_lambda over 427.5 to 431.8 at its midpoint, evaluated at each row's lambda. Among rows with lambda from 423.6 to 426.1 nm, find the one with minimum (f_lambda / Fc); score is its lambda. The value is 425.820 nm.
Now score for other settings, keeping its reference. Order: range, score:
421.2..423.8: 422.694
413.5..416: 415.552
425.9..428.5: 427.391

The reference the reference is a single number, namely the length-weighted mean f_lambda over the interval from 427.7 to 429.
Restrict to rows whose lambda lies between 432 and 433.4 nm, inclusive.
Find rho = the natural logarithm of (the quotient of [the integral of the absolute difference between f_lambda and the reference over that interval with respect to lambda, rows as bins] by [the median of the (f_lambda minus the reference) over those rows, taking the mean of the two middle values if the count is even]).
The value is 0.4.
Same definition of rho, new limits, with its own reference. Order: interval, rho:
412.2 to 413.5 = 0.9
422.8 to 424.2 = 1.8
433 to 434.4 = 0.4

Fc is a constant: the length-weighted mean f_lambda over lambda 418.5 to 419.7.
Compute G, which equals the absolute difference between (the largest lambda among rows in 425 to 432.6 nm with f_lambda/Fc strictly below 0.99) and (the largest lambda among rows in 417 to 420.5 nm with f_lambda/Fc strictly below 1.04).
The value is 10.98 nm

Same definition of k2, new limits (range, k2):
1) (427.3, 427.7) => 0.47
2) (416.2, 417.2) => 0.51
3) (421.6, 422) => 0.51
